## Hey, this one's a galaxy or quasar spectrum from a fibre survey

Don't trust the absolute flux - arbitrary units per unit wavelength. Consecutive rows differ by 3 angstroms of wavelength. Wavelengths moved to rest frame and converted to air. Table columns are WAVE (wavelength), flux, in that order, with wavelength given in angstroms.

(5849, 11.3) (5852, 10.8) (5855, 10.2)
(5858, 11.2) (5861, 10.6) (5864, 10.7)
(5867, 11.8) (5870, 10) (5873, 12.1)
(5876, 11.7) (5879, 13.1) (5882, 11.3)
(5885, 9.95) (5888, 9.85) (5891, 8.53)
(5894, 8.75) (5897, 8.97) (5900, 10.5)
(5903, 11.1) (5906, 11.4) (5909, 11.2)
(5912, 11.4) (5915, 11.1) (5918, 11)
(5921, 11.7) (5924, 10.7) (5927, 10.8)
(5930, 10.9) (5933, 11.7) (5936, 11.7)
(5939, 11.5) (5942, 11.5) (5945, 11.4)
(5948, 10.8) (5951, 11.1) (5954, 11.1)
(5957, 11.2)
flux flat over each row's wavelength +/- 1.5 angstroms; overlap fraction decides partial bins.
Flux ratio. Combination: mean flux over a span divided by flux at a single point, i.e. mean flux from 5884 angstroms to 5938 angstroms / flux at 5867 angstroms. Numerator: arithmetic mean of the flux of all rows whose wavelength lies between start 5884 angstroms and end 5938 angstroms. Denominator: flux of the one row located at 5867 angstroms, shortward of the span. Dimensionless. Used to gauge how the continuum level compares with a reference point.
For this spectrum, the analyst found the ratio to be 0.90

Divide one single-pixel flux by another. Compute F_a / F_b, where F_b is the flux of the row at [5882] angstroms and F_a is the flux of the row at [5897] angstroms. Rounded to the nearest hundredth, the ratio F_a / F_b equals 0.79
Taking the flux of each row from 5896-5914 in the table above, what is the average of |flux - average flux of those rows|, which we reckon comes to 0.68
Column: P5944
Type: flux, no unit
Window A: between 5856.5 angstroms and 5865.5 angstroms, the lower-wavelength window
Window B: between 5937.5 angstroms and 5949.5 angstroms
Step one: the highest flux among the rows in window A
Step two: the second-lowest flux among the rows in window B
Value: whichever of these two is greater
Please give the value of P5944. 11.4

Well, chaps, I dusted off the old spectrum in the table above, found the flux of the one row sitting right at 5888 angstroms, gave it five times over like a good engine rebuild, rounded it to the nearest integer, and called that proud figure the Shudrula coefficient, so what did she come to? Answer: 49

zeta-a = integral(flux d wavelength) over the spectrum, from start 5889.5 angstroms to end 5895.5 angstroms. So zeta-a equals 52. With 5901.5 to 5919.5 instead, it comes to 202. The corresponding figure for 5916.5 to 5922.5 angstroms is 68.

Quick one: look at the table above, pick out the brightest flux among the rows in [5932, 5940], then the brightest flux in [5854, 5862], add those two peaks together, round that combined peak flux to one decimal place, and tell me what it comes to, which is 22.9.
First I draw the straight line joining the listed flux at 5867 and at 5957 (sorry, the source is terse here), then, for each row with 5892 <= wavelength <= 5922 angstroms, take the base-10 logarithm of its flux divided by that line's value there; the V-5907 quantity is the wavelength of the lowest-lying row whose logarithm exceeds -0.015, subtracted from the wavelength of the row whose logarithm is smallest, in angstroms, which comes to -12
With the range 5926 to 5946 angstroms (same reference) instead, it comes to -6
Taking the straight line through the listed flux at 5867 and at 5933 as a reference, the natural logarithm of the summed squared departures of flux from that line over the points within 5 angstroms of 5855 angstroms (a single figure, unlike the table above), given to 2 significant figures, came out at 1.4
